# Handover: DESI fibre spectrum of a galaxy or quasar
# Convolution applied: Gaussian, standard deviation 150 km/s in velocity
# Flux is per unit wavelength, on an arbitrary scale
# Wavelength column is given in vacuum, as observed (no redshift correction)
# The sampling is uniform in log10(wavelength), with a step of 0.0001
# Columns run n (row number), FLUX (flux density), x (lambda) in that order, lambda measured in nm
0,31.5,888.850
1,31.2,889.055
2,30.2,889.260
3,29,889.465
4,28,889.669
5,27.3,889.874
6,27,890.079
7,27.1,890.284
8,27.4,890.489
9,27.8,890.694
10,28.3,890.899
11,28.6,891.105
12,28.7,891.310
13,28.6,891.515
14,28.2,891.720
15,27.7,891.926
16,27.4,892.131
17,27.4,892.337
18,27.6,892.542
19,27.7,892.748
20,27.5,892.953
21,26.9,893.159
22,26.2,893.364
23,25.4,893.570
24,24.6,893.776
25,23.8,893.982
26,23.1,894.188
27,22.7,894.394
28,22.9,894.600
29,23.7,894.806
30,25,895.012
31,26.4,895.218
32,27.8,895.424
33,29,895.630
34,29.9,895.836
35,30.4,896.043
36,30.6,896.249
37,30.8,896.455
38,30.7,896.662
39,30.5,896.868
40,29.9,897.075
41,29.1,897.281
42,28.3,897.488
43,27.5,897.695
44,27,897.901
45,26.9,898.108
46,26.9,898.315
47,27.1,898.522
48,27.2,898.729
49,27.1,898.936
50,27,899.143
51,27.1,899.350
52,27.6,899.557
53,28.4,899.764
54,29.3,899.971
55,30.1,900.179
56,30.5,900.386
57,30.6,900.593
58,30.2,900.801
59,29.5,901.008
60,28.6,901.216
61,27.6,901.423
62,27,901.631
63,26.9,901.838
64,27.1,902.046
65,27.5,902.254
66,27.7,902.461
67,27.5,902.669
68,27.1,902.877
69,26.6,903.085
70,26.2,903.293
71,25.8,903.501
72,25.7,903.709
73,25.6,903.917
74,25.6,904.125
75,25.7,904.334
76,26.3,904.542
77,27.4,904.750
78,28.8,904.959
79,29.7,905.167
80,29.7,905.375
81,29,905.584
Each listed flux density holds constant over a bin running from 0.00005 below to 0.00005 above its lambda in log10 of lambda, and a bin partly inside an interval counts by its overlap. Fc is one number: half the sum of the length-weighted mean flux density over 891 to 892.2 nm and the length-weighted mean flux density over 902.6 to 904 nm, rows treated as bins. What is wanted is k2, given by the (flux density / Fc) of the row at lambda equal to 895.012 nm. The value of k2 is 0.92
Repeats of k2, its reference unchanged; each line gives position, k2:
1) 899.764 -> 1.04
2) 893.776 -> 0.90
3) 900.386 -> 1.12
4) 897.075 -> 1.10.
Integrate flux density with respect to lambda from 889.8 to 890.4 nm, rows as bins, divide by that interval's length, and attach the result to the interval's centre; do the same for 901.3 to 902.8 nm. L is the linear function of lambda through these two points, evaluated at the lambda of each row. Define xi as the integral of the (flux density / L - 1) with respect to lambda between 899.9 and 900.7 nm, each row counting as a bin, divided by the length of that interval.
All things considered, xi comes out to 0.10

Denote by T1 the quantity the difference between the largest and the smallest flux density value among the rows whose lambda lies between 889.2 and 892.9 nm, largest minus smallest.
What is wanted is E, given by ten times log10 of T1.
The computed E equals 5.1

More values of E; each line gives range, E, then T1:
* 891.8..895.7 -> 8.0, 6.3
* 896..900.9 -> 5.9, 3.9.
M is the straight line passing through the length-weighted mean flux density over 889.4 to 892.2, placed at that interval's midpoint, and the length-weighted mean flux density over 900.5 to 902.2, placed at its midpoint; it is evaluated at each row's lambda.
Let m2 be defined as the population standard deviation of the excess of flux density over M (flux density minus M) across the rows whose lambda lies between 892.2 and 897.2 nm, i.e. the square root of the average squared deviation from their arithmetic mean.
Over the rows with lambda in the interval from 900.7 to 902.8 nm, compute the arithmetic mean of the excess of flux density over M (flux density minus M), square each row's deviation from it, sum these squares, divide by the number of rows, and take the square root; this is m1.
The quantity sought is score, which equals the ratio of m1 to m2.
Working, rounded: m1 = 1.1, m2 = 2.6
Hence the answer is 0.4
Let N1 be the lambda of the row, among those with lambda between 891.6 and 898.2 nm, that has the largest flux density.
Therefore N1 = 896.455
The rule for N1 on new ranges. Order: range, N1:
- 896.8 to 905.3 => 900.593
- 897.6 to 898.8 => 897.695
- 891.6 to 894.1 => 891.720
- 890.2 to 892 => 891.310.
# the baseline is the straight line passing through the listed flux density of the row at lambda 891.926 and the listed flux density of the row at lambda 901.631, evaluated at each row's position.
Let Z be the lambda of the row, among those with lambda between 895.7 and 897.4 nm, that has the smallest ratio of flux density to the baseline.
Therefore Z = 897.281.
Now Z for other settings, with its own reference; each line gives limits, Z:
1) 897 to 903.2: 898.108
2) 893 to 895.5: 894.394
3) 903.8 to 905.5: 903.917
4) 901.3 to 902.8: 901.838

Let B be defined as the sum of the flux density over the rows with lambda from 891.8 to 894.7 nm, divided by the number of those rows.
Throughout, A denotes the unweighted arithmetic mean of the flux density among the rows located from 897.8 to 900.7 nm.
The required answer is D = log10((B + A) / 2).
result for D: 1.43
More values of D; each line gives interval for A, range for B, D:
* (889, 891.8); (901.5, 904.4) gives 1.44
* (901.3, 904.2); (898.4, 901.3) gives 1.44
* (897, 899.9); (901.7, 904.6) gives 1.43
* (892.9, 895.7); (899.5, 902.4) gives 1.43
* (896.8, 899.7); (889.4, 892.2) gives 1.45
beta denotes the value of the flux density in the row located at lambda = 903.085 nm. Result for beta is 26.6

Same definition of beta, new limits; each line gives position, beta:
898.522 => 27.1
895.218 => 26.4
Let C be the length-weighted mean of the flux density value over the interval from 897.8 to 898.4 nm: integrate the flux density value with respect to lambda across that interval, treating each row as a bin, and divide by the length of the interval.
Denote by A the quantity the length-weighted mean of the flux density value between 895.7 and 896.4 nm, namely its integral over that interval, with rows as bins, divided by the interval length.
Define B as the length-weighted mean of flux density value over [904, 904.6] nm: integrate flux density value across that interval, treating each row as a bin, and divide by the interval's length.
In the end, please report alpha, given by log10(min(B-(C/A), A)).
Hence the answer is 1.397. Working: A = 30.3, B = 26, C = 27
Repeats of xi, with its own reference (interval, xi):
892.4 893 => 0.02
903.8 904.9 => -0.04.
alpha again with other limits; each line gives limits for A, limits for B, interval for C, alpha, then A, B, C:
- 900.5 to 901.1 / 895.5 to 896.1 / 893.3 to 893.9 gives 1.459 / 30.1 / 30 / 25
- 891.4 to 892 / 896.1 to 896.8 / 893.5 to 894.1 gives 1.450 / 28.2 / 31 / 24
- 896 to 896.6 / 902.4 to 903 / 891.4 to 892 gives 1.422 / 30.6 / 27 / 28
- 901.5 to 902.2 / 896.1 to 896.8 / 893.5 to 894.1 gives 1.432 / 27.0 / 31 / 24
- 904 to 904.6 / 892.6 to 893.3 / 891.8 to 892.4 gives 1.412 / 25.8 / 27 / 27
